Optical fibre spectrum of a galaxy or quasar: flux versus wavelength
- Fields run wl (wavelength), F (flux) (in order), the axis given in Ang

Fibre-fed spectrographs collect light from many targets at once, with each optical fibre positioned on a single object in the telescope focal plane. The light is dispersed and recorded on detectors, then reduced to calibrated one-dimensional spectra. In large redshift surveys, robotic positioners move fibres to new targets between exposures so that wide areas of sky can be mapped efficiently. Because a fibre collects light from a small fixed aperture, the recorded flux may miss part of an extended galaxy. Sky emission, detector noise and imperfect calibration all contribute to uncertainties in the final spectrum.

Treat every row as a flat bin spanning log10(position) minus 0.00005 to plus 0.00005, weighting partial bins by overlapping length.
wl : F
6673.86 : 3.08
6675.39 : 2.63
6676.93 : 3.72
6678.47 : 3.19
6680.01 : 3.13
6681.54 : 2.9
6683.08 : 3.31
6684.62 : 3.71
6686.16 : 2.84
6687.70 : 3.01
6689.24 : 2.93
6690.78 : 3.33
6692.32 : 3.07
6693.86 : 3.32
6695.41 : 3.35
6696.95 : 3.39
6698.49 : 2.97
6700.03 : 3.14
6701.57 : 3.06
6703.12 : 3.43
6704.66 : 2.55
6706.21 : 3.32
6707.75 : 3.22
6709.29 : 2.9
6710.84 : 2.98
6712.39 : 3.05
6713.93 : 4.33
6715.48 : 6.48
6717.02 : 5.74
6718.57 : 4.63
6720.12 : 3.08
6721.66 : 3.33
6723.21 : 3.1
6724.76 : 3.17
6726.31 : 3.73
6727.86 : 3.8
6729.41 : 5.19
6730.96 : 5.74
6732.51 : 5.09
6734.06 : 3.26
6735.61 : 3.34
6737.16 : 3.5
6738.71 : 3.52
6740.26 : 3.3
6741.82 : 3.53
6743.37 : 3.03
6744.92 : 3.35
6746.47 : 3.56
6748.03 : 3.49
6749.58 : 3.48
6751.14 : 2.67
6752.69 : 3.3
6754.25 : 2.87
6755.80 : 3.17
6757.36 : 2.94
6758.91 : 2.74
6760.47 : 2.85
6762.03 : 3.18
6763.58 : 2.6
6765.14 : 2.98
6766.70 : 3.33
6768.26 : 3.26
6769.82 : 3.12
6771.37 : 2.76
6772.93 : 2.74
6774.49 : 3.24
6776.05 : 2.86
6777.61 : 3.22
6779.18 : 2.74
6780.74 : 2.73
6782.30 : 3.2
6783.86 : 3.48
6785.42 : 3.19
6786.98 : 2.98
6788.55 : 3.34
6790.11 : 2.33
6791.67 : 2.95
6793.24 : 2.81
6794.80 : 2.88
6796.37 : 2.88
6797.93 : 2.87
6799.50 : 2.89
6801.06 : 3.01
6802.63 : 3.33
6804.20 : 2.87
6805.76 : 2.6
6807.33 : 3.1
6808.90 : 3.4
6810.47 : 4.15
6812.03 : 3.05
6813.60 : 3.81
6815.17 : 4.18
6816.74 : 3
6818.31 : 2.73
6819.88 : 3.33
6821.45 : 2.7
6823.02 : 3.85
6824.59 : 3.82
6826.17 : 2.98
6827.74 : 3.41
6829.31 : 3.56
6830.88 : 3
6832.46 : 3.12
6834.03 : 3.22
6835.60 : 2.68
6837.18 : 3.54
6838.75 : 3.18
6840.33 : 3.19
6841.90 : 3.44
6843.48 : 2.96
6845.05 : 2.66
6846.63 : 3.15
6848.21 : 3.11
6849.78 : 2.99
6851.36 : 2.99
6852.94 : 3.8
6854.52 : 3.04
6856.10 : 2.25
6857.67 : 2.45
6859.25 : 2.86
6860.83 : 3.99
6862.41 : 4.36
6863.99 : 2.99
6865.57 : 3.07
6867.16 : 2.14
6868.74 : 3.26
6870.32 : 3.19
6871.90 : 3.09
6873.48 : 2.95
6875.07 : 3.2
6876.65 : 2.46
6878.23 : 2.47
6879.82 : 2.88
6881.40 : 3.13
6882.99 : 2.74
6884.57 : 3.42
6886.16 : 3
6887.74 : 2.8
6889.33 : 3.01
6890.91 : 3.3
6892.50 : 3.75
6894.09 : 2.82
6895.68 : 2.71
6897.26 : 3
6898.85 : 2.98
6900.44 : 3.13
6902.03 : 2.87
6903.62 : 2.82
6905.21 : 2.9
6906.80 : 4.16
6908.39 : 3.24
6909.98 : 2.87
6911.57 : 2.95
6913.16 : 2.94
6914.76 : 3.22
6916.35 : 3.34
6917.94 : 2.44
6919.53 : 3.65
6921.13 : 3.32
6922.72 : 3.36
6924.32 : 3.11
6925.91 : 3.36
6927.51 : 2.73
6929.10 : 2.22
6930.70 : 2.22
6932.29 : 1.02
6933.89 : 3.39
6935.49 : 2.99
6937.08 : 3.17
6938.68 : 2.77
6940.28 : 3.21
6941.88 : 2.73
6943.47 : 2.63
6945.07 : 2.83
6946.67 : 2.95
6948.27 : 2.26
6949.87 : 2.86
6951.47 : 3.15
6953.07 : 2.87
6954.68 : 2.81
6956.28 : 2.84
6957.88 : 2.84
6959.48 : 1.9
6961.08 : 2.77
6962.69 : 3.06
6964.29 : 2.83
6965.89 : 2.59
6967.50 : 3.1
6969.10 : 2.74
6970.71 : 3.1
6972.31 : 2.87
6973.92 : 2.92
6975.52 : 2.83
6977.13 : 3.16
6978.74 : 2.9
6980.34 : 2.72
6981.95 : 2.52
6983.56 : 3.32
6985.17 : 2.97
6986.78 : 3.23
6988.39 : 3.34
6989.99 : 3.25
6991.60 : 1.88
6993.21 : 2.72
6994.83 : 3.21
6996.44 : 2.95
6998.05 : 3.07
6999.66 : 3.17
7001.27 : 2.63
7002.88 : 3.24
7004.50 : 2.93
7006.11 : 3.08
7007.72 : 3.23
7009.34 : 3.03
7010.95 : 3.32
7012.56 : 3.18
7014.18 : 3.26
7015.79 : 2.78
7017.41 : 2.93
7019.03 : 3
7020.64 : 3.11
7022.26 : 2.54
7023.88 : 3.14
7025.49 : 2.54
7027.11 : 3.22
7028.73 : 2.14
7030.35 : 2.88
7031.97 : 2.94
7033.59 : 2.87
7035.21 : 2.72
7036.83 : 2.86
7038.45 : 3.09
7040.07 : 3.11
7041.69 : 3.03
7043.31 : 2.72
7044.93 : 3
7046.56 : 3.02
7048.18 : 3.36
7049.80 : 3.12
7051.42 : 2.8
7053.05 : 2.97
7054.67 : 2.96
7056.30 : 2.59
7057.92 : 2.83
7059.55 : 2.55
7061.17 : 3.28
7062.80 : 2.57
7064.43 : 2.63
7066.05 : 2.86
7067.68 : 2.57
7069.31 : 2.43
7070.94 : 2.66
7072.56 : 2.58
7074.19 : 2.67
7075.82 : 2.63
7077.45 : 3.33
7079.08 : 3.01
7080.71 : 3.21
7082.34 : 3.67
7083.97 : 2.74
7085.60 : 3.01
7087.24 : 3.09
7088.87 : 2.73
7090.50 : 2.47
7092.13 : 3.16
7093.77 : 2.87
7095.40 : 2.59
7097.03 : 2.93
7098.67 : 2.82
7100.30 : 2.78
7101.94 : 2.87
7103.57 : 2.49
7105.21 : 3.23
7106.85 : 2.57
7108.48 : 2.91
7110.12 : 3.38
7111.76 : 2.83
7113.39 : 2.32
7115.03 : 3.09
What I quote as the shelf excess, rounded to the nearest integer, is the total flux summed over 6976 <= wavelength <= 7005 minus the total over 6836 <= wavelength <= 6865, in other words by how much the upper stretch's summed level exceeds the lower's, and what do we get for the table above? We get -4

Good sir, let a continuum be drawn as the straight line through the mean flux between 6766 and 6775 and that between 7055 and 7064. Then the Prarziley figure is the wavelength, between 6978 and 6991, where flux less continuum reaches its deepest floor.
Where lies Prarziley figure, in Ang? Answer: 6981.95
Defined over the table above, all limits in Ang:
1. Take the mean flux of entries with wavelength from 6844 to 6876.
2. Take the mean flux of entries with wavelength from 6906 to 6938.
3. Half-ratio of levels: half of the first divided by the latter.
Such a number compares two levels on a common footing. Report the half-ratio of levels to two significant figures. 0.52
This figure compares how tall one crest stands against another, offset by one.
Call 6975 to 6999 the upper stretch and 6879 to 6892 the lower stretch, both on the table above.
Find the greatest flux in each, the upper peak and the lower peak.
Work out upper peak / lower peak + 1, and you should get 1.98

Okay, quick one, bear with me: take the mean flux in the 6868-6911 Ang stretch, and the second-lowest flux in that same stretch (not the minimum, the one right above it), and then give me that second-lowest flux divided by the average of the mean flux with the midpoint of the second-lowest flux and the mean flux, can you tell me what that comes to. 0.852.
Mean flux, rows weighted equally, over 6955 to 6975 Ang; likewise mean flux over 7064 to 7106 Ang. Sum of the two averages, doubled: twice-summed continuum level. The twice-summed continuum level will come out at 11.3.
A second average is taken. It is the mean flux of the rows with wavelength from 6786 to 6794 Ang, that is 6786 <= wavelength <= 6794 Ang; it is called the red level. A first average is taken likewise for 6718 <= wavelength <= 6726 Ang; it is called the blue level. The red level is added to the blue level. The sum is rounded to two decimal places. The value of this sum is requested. 6.34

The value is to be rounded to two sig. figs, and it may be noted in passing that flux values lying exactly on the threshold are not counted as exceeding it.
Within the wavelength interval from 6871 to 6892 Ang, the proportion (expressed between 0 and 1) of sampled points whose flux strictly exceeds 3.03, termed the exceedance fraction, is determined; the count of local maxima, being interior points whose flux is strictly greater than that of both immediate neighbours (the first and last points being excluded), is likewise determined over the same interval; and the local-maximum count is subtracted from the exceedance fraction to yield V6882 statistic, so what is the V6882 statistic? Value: -2.6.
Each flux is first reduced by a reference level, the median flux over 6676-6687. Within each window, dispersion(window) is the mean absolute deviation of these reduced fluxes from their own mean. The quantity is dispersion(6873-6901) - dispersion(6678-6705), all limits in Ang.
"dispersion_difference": 0.02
